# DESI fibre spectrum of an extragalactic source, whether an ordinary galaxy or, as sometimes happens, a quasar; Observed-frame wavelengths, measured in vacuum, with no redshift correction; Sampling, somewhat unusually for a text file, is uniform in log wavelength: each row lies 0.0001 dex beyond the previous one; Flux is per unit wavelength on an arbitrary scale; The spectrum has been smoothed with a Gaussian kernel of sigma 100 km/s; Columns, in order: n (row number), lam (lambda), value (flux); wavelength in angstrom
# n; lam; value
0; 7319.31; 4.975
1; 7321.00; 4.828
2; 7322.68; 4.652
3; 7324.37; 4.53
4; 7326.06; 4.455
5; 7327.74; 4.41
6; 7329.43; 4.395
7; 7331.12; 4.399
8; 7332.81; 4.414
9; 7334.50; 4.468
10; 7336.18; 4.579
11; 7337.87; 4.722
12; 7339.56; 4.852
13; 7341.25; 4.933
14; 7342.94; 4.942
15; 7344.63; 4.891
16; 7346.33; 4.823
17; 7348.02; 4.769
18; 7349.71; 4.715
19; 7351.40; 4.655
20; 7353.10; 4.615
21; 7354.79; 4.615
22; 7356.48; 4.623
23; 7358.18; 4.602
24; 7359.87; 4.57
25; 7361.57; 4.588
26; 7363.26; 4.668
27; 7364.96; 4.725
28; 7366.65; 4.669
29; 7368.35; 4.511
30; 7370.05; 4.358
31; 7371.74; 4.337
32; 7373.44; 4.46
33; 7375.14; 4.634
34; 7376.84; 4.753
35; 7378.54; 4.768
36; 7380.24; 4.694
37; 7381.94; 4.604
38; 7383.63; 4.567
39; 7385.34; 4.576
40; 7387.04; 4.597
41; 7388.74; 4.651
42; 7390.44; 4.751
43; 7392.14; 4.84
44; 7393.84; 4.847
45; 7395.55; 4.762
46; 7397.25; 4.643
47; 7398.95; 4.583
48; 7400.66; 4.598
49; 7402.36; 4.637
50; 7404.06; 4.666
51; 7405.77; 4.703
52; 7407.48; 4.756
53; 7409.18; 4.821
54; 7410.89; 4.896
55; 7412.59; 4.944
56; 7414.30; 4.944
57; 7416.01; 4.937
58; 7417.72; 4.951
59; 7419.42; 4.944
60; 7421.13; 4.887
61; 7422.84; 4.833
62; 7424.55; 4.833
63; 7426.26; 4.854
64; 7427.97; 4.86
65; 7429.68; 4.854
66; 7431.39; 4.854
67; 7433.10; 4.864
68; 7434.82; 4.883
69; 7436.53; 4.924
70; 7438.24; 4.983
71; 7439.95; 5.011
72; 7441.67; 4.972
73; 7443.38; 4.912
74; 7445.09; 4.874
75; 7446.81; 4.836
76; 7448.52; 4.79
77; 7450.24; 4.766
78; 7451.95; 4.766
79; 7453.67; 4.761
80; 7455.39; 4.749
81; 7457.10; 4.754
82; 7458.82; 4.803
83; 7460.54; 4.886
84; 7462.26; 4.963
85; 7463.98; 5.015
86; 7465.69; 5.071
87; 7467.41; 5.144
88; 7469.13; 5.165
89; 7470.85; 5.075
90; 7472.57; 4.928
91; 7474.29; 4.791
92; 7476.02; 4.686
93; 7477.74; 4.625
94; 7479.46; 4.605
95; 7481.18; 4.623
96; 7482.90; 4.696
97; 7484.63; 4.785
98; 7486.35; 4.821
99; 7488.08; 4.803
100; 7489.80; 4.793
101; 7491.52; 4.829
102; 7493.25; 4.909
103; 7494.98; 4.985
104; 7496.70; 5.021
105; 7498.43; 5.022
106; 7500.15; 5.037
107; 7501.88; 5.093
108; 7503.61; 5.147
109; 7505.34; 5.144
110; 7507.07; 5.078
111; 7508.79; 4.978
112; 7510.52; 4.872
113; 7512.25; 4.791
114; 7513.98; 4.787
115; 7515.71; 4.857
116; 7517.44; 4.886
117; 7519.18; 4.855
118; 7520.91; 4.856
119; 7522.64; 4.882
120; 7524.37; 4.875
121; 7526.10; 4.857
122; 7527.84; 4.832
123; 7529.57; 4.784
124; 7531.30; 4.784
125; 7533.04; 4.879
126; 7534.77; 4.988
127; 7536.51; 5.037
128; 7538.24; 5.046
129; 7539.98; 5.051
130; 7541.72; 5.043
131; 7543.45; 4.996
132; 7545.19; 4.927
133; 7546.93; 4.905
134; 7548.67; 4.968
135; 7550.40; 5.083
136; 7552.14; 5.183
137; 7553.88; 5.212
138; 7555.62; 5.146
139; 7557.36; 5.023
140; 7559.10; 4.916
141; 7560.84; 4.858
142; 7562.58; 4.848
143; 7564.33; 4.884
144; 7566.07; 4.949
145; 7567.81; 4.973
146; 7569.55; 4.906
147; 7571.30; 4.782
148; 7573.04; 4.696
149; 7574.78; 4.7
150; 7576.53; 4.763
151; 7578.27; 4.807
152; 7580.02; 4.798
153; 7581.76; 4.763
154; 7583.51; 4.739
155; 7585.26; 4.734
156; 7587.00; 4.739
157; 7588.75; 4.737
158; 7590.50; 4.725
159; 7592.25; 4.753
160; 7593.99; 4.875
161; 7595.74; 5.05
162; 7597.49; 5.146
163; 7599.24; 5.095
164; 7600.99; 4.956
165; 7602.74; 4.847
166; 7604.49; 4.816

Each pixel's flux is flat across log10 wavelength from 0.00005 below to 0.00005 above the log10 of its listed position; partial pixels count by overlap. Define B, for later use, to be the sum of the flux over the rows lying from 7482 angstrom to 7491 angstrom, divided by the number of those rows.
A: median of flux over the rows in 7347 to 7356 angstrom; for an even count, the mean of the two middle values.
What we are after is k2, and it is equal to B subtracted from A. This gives -0.1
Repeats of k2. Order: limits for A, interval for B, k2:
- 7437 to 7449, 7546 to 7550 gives 0.0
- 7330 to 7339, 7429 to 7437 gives -0.4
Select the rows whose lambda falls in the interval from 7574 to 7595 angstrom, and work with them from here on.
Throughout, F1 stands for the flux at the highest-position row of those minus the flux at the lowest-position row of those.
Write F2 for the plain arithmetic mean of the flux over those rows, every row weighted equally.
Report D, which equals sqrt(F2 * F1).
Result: 0.91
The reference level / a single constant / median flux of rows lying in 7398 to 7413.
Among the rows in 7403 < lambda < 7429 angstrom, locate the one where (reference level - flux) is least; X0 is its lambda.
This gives 7417.72 angstrom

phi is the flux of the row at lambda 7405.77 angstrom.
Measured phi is 4.703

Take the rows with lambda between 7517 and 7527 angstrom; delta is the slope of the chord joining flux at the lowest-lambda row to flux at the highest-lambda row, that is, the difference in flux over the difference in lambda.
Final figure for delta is 0.00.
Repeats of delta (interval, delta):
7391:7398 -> -0.04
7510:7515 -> -0.02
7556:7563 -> -0.03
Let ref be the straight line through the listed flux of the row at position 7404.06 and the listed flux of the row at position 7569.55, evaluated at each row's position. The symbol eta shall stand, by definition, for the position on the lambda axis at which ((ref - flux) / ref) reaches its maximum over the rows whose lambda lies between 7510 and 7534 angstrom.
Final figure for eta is 7531.30 angstrom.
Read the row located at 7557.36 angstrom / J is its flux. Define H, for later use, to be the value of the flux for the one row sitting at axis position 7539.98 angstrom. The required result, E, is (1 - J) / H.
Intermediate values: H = 5.051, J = 5.023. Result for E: -0.796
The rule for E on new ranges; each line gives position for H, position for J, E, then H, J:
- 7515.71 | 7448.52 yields -0.780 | 4.857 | 4.79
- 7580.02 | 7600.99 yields -0.825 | 4.798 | 4.956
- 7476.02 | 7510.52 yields -0.826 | 4.686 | 4.872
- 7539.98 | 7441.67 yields -0.786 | 5.051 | 4.972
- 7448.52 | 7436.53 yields -0.819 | 4.79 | 4.924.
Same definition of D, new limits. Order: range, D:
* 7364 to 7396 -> 0.41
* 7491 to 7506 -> 1.26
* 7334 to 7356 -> 0.83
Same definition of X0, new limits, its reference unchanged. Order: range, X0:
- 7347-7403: 7393.84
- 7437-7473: 7469.13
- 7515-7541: 7539.98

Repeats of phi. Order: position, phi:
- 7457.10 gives 4.754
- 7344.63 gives 4.891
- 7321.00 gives 4.828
